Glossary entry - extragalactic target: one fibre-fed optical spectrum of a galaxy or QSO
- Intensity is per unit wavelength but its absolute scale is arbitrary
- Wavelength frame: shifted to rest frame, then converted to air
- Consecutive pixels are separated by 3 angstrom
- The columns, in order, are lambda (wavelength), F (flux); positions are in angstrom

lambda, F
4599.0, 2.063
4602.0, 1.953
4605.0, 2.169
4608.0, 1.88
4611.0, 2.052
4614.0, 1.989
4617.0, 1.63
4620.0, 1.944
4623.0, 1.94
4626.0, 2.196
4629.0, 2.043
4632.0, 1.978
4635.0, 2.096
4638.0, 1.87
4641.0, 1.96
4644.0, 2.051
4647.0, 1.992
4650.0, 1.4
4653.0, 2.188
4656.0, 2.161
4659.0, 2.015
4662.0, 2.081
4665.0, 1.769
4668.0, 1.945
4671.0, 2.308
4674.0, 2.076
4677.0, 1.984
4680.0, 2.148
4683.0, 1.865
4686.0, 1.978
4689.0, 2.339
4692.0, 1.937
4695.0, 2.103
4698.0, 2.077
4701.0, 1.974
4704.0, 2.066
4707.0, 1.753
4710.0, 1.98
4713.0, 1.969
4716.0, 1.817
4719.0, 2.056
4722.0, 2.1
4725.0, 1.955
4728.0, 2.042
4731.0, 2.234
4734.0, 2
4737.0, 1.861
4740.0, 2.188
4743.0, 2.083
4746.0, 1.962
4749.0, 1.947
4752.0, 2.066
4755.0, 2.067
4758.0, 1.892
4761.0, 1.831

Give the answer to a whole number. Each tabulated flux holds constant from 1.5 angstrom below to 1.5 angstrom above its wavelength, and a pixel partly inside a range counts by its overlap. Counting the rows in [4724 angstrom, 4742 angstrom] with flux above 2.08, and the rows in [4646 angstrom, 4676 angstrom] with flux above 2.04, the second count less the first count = 3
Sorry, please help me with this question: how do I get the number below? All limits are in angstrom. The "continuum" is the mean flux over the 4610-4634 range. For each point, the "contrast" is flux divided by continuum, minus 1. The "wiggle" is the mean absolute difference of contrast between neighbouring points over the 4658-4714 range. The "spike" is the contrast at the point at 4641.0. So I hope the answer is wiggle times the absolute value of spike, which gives 0.0006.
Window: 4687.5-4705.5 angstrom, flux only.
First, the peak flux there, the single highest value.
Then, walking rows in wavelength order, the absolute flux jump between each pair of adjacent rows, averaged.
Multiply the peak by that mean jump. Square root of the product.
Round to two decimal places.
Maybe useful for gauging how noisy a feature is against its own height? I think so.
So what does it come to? 0.61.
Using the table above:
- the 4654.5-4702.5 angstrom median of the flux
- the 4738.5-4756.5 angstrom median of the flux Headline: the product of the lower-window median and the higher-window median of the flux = 4.23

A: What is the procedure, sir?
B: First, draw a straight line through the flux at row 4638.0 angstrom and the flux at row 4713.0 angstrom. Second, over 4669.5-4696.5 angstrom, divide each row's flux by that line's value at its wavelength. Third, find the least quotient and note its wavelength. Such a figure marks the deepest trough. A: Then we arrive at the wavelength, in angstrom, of 4683.0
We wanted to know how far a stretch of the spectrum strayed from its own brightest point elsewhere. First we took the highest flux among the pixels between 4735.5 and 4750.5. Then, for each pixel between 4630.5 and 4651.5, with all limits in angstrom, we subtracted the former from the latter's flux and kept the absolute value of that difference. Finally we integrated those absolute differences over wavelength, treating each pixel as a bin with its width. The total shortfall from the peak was 5.9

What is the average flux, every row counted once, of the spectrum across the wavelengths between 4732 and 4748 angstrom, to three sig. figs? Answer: 2.02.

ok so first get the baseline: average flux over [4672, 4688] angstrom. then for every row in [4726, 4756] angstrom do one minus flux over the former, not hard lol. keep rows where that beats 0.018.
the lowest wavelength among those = 4737.0 angstrom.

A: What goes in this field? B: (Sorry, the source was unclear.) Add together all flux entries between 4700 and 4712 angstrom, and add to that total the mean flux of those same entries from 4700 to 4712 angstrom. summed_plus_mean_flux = 9.7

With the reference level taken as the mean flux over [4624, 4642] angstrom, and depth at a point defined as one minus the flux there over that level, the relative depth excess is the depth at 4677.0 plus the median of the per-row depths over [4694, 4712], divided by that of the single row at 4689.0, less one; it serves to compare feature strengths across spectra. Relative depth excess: -1.1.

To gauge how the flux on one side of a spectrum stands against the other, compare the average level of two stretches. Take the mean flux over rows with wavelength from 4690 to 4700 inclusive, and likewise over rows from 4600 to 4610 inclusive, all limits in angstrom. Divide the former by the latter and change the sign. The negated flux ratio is -1.02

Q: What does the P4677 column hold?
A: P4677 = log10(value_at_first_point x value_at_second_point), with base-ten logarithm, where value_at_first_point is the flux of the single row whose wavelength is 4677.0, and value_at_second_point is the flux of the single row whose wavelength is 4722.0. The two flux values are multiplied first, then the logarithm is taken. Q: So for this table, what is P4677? 0.62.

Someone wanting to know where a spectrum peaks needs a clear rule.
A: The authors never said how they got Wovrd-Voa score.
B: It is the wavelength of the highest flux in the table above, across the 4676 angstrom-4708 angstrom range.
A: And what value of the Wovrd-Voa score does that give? 4689.0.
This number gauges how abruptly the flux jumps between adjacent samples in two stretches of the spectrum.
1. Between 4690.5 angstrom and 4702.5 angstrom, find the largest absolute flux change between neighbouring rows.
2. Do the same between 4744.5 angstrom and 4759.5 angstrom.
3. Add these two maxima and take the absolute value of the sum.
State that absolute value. 0.34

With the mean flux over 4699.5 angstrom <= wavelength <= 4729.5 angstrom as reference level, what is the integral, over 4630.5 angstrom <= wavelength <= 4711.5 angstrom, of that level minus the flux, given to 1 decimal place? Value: -2.6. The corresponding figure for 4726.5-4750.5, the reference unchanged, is -1.6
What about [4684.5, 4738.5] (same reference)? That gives -2.3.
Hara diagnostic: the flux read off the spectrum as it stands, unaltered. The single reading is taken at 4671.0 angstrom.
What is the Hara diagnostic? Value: 2.308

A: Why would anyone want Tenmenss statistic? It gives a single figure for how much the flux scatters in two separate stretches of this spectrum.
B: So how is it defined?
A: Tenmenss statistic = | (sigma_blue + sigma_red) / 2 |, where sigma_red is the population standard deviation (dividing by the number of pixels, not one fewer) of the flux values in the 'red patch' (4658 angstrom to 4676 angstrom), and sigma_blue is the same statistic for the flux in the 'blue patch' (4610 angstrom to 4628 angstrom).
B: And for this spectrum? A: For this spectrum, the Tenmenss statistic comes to 0.166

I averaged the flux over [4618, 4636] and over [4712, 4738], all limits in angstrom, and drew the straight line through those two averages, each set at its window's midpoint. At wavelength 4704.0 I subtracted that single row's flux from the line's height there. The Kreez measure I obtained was -0.1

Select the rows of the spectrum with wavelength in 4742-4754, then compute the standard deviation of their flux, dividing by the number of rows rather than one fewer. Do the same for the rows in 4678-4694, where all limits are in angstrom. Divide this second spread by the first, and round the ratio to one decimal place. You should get 2.8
